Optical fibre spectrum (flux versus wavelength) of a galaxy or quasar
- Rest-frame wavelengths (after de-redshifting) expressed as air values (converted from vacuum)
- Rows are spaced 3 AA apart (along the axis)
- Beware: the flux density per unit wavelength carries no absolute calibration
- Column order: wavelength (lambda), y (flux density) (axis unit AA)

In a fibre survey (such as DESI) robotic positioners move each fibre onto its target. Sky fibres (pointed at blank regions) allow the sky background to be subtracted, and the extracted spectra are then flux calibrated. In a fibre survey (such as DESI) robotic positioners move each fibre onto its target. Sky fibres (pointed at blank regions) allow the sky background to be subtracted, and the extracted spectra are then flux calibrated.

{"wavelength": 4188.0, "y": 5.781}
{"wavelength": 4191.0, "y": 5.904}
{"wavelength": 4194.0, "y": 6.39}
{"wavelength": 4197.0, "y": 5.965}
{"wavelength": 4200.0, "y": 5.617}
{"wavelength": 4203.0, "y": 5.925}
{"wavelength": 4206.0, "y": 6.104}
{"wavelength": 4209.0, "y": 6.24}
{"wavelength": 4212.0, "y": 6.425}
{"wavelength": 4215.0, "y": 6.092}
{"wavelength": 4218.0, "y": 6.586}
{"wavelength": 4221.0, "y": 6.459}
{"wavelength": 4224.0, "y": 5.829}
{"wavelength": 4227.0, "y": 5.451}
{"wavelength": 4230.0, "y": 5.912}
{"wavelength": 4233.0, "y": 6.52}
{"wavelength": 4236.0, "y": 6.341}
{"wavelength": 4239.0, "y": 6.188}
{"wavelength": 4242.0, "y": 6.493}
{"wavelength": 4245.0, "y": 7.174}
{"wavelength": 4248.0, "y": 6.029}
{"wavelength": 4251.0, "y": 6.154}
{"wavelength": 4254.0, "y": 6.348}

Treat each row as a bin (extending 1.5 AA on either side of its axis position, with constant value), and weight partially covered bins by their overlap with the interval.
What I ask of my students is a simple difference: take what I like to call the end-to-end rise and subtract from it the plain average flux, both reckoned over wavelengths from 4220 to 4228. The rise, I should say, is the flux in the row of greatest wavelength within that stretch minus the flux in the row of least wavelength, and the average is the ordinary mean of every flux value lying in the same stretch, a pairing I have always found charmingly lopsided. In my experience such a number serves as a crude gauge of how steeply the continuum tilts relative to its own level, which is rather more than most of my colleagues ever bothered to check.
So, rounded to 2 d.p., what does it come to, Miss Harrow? -6.92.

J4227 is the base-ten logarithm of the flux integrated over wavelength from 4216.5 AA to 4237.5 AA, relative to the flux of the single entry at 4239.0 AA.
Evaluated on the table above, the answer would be 1.32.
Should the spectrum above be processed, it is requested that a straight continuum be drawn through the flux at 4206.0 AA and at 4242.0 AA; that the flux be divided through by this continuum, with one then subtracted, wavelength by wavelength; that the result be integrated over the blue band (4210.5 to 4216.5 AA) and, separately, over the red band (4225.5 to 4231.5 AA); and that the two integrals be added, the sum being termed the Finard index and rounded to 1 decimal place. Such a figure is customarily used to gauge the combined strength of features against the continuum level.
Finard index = -0.6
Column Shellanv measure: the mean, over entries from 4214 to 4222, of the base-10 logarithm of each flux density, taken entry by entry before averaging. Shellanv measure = 0.805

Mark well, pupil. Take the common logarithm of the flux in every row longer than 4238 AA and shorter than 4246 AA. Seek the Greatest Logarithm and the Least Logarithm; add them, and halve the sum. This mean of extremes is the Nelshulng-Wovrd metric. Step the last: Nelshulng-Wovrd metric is 0.82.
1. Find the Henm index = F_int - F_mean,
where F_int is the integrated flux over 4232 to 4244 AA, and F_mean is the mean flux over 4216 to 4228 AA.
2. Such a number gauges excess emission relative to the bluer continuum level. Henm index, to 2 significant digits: 71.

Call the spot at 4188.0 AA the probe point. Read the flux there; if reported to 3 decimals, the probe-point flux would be 5.781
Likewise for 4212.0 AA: 6.425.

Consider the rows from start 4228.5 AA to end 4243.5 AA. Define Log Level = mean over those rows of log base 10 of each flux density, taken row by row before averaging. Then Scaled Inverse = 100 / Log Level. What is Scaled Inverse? 125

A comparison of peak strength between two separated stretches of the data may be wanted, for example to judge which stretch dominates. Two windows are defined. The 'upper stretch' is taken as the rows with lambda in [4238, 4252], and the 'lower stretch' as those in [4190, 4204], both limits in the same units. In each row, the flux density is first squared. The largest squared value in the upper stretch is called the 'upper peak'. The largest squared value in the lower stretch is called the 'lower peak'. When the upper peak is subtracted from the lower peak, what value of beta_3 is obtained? -10.6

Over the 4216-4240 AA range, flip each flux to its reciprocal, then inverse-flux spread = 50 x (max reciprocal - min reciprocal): 1.6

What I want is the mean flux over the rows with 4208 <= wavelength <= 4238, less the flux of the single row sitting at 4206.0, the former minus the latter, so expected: 0.1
